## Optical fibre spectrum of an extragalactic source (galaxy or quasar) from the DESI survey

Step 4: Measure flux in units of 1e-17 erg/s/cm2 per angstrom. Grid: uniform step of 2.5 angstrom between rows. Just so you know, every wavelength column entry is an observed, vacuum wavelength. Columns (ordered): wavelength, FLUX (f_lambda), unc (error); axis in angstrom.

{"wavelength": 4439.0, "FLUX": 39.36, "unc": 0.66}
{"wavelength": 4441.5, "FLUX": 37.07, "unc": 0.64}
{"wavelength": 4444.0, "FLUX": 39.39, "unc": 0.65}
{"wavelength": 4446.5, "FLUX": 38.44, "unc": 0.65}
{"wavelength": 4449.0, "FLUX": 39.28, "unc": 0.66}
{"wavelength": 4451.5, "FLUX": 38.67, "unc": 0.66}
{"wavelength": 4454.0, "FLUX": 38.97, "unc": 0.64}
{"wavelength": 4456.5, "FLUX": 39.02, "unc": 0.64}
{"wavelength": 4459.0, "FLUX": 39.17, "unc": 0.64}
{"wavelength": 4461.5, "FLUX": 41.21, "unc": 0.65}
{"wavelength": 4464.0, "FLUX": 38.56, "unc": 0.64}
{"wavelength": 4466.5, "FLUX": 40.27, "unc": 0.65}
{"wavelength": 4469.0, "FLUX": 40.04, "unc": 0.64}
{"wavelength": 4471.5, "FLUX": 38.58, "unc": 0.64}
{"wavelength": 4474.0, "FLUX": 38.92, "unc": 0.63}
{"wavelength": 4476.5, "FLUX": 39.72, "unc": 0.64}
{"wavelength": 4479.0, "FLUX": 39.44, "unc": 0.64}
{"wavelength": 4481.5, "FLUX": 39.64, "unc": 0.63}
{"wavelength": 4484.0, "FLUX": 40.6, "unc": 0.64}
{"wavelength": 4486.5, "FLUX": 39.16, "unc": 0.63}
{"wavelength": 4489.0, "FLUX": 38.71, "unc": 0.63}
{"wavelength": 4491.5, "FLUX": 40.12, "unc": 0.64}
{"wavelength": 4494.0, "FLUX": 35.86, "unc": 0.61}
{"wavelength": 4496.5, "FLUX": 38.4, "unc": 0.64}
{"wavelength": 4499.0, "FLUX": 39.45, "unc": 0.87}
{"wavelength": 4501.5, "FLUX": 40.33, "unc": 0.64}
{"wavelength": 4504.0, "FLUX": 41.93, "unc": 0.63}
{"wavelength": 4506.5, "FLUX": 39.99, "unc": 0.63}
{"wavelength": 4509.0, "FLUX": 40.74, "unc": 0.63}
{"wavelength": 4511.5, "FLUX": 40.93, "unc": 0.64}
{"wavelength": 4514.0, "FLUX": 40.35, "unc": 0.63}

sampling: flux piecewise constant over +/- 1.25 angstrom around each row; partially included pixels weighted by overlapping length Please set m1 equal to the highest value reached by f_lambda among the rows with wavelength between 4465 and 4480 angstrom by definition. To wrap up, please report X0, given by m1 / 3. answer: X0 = 13.4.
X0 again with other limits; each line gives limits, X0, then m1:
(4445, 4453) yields 13.1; 39.28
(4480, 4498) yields 13.5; 40.6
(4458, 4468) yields 13.7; 41.21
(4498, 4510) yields 14.0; 41.93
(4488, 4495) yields 13.4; 40.12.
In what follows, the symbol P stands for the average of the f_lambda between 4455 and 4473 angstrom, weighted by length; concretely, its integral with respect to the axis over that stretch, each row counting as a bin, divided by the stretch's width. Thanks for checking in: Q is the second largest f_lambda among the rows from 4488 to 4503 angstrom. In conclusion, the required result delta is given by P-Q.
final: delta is -0.6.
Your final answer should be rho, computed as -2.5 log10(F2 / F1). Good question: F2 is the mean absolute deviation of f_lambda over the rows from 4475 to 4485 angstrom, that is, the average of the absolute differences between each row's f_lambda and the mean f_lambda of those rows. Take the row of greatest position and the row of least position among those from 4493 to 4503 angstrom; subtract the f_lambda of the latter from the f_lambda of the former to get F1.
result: 2.7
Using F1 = 4.5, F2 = 0.4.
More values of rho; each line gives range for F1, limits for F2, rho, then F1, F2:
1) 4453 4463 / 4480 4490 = 1.4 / 2.2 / 0.6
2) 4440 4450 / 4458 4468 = 0.9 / 2.2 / 0.9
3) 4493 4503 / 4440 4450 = 1.9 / 4.5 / 0.8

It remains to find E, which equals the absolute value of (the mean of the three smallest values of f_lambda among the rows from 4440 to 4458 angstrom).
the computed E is 38.1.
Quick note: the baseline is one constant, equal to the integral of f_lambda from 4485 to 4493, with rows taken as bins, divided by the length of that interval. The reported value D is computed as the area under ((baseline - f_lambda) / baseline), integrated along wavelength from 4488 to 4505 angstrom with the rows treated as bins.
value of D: 0.02 angstrom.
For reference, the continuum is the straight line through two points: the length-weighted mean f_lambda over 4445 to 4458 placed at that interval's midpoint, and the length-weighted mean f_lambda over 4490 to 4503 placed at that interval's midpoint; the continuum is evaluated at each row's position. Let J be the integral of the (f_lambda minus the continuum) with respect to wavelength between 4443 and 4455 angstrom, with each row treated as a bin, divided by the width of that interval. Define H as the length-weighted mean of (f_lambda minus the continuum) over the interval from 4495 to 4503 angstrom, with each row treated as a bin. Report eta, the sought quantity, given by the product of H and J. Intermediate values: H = 0.47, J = 0.0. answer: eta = 0.02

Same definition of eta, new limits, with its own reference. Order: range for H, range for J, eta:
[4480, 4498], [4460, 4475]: 0.04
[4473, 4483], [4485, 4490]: 0.08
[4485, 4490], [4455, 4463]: 0.12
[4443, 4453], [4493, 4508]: 0.02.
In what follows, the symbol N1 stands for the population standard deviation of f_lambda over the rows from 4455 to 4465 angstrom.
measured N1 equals 1.0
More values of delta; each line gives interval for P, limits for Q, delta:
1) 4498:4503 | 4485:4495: 0.9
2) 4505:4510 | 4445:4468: 0.2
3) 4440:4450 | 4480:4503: -1.8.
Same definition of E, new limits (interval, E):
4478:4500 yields 37.7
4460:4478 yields 38.7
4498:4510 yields 39.9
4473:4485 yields 39.3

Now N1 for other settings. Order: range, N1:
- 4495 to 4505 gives 1.3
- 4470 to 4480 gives 0.4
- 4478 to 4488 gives 0.5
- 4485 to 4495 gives 1.6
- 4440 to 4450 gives 0.9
